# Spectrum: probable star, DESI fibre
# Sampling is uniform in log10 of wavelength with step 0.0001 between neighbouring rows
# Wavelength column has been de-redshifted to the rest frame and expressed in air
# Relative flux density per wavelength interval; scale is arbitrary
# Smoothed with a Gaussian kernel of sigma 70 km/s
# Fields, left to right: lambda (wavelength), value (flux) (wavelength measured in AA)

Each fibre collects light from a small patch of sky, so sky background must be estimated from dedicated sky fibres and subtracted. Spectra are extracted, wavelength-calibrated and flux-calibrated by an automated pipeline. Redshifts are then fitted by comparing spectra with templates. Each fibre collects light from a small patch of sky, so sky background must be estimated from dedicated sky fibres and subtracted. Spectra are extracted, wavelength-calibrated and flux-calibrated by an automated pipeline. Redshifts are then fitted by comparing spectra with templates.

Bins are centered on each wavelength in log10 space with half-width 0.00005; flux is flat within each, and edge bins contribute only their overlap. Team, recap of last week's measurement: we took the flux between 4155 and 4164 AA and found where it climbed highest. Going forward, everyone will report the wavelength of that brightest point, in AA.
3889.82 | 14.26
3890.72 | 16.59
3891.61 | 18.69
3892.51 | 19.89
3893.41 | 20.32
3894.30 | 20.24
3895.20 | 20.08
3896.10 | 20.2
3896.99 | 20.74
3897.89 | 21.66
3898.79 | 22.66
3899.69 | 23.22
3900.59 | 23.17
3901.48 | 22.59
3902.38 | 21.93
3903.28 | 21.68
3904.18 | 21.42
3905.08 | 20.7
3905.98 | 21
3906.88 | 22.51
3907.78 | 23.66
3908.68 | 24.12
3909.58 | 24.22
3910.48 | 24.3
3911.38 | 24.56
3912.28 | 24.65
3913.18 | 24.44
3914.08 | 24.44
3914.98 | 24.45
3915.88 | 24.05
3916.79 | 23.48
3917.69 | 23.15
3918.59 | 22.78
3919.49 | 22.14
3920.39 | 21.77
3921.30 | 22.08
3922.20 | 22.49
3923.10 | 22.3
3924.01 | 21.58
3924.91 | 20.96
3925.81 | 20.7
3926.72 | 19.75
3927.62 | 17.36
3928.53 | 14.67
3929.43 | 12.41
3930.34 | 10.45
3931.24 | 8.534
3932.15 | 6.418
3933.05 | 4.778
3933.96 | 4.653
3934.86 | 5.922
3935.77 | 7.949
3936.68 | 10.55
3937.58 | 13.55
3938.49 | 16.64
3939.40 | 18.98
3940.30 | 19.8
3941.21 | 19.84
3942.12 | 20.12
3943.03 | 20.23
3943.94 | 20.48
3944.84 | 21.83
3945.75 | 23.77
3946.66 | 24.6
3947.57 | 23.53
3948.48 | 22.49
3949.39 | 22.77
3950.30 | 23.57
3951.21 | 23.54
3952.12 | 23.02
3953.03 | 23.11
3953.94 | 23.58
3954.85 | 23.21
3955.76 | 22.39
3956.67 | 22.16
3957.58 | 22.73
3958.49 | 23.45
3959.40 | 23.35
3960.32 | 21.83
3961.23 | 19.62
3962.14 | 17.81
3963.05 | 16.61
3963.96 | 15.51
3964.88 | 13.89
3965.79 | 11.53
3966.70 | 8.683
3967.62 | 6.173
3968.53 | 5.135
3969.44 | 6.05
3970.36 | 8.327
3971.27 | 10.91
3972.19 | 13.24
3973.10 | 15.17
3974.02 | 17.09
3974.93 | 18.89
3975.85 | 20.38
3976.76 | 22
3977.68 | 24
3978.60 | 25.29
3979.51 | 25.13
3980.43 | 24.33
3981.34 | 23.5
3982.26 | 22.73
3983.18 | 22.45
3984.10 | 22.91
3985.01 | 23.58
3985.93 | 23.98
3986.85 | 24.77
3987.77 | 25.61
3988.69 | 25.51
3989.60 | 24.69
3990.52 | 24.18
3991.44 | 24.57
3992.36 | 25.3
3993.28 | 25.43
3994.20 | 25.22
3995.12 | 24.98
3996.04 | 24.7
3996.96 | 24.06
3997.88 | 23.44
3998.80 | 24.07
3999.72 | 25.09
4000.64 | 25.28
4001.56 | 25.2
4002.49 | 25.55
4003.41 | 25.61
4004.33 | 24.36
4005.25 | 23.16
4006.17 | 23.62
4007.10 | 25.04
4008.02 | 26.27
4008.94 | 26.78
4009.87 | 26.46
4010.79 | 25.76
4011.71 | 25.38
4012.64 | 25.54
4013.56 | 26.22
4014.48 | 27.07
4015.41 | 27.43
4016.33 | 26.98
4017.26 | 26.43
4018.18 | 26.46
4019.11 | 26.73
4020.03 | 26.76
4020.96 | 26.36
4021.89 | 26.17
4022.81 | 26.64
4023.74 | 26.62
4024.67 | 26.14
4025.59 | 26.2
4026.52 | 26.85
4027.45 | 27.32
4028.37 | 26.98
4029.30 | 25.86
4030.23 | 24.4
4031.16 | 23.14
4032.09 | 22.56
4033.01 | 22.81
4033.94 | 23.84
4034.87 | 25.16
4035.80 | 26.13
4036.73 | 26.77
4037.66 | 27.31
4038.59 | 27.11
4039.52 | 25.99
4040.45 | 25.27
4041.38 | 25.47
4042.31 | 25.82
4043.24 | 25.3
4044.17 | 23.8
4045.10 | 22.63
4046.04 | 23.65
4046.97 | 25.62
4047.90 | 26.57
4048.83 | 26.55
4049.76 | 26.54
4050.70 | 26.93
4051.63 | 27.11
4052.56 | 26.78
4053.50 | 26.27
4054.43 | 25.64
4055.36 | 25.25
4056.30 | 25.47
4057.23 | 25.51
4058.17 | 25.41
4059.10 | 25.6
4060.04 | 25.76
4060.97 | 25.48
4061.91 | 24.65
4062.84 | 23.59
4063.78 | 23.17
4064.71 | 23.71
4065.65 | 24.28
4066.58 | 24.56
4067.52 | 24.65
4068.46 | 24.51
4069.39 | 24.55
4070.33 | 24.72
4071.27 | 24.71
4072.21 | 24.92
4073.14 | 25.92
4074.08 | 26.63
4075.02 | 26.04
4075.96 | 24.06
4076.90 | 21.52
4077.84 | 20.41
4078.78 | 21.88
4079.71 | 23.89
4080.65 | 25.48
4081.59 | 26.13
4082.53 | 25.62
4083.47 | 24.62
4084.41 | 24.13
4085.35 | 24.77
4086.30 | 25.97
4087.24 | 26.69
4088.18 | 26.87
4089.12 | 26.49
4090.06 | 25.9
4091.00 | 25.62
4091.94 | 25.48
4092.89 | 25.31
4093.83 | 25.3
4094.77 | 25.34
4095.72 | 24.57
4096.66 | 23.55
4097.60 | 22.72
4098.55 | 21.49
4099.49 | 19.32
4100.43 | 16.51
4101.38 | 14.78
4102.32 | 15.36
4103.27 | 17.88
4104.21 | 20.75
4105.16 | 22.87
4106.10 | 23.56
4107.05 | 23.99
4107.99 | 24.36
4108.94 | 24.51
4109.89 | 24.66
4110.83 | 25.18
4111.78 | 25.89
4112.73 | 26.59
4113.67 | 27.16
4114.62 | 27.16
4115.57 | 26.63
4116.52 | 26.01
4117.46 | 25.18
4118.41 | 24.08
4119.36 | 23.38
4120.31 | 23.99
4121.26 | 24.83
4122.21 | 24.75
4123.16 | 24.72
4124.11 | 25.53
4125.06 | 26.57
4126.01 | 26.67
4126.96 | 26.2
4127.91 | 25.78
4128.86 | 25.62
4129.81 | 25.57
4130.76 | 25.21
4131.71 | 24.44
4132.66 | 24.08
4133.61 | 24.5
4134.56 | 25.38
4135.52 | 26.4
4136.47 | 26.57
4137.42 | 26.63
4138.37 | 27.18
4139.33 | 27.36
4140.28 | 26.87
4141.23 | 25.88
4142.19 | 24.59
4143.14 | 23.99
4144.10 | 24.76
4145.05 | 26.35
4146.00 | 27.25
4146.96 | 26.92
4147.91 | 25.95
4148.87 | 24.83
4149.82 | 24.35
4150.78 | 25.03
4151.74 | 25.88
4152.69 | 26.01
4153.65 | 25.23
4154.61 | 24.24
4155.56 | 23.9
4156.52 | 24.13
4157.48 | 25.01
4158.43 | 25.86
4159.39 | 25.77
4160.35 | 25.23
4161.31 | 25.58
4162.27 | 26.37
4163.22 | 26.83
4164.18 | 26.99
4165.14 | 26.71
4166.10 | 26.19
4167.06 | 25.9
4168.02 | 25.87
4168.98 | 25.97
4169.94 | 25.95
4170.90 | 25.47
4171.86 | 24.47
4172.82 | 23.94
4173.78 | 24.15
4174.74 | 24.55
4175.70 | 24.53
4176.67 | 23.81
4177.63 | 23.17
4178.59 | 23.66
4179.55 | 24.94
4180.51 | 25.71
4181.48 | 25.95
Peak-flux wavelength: 4163.22 AA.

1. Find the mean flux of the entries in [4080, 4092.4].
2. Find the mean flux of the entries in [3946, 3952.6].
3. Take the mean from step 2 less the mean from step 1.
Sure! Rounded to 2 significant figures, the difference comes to -2.3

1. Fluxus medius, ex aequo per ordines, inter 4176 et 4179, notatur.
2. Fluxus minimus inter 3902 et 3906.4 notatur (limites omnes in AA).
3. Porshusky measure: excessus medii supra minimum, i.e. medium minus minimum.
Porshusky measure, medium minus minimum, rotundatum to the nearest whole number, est 3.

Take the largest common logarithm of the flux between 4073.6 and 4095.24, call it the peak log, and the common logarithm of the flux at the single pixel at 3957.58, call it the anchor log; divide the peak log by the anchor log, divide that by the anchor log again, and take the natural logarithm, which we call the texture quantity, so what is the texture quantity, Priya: -0.25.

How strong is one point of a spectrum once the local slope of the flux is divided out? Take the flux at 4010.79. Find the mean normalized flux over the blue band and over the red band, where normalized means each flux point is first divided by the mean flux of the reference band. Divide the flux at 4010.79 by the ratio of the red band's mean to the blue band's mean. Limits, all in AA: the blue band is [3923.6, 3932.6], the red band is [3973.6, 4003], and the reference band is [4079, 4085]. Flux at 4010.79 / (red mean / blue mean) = 16.5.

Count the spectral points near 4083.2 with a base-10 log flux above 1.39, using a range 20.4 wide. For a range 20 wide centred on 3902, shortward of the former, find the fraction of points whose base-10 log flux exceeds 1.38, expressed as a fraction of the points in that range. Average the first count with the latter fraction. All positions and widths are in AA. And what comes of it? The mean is 8.1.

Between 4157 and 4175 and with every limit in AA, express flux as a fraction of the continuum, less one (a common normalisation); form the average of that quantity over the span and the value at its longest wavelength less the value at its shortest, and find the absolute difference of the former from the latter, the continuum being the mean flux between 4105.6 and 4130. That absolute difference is 0.030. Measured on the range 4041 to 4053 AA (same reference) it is 0.041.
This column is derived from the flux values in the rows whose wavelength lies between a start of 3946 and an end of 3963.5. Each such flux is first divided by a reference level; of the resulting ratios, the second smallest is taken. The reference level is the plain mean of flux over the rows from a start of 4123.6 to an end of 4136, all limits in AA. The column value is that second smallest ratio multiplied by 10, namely 7.0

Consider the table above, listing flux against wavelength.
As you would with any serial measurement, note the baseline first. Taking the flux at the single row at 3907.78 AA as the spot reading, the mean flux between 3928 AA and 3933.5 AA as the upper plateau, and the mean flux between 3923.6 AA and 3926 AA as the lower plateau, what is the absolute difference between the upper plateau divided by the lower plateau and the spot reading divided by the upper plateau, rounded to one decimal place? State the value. 2.0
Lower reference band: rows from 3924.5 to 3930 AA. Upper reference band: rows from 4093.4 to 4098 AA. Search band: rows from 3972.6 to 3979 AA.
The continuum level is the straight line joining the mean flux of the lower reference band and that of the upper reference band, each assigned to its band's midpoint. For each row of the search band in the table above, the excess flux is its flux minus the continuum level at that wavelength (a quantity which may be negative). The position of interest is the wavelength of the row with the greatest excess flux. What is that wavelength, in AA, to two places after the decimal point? 3978.60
